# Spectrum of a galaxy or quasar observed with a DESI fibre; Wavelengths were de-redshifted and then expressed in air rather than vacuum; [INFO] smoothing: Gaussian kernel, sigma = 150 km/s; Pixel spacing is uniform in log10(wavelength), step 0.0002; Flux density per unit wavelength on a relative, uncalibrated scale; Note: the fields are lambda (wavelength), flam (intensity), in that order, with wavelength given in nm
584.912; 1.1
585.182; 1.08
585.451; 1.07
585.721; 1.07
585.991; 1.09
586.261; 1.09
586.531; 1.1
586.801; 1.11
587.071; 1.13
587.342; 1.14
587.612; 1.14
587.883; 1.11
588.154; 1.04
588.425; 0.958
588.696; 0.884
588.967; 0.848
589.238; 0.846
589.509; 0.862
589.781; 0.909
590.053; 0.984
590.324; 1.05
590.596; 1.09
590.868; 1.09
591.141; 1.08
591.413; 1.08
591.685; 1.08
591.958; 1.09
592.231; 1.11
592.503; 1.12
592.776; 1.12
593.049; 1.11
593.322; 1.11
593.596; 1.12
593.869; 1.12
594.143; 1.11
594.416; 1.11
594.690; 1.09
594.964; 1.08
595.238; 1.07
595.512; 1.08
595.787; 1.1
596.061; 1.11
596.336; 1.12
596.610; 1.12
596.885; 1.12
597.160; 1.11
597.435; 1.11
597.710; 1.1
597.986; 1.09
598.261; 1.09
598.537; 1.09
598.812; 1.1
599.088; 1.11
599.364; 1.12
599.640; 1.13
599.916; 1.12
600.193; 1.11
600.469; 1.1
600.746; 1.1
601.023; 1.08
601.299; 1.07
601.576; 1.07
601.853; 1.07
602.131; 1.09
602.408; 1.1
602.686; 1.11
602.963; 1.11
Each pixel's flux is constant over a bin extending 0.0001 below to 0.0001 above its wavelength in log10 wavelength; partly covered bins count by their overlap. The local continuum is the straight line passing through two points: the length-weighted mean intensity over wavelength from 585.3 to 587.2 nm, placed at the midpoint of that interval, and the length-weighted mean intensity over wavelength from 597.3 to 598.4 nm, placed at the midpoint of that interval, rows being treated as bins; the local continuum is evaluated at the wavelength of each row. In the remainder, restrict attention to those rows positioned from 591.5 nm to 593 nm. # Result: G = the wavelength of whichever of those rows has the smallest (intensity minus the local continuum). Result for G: 591.685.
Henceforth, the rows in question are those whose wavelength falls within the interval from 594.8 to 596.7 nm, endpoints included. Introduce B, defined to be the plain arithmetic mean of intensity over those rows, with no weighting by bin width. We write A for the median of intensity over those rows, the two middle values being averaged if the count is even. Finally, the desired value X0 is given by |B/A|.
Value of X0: 1.00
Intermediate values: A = 1.10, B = 1.10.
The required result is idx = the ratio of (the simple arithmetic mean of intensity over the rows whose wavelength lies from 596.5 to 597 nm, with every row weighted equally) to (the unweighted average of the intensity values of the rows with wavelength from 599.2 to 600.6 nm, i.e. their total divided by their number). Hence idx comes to 1.00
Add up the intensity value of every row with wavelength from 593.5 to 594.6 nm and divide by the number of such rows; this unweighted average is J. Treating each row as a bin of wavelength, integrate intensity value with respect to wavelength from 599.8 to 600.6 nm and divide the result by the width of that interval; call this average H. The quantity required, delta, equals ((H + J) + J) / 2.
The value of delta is 1.67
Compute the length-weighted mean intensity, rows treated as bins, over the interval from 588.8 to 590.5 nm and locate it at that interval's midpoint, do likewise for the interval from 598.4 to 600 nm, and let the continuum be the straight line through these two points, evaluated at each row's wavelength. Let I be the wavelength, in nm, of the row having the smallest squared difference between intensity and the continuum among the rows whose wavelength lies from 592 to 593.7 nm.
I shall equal 593.322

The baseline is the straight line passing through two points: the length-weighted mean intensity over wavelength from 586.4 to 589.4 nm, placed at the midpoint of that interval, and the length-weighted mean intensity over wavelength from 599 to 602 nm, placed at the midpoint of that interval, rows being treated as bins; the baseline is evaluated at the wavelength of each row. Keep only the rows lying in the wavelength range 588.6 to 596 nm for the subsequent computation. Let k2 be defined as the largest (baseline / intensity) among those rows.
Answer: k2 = 1.22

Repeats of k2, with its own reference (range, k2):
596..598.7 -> 1.00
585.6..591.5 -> 1.22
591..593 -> 0.97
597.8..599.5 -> 1.00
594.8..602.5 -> 1.03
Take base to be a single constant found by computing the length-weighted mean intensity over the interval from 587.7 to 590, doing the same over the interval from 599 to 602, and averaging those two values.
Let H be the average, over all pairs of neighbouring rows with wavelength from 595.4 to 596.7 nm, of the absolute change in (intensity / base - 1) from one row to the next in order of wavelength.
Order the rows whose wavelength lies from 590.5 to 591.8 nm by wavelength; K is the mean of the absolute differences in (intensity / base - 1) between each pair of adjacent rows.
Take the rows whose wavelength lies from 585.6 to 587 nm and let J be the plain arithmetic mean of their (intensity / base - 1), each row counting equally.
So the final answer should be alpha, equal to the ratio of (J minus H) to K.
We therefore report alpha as 26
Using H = 0.010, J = 0.07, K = 0.002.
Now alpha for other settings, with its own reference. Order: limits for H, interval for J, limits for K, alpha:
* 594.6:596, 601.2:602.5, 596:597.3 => 10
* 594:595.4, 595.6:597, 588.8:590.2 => 2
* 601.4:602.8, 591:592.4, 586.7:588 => 4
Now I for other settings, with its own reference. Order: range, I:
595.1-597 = 595.238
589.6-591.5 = 589.781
